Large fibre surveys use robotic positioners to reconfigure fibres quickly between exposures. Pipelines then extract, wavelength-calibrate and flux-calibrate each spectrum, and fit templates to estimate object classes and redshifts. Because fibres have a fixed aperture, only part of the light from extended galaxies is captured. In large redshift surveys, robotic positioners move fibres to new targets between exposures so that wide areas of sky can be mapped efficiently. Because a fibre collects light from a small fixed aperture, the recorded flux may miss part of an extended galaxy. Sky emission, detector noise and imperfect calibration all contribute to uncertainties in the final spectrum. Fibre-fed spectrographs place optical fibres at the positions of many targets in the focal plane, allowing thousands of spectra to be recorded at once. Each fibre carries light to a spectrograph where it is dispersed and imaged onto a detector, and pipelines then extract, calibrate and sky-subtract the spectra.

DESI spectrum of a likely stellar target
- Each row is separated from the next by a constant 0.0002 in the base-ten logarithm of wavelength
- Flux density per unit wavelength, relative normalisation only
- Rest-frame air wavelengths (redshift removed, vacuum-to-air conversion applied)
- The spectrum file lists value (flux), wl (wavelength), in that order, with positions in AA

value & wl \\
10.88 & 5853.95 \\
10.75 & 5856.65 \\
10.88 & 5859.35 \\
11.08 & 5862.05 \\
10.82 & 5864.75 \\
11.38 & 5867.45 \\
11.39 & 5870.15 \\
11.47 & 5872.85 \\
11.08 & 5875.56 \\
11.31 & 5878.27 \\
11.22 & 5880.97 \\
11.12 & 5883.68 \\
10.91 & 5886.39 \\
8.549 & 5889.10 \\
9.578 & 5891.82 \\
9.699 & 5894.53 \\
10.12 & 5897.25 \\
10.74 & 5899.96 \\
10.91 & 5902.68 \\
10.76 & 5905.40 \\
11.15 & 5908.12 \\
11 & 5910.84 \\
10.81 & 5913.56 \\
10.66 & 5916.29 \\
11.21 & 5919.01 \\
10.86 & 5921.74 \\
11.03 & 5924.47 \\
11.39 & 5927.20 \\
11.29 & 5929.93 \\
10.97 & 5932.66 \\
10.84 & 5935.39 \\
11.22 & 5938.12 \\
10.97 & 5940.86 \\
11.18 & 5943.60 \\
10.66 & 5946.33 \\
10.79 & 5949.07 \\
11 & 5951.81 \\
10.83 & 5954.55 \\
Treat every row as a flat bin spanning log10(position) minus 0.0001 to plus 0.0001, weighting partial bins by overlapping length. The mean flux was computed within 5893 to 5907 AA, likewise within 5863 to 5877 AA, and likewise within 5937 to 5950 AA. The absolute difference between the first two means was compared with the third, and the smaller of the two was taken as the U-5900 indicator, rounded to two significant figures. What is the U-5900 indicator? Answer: 0.78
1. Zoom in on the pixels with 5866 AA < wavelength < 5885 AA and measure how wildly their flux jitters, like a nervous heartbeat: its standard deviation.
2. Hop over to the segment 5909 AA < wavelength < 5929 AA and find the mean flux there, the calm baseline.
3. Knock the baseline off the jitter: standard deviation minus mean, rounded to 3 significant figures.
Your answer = -10.9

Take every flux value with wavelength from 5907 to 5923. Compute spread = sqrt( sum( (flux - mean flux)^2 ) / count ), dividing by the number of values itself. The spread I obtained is 0.19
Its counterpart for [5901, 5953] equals 0.21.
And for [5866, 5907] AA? 0.81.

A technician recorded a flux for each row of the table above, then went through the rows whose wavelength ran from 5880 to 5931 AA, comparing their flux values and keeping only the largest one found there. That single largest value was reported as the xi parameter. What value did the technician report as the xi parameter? 11.39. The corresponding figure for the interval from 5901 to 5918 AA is 11.15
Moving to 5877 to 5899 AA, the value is 11.31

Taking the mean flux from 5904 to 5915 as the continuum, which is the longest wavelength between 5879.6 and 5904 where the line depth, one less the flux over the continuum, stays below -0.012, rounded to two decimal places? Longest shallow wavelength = 5883.68 AA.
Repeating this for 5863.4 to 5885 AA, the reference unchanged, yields 5883.68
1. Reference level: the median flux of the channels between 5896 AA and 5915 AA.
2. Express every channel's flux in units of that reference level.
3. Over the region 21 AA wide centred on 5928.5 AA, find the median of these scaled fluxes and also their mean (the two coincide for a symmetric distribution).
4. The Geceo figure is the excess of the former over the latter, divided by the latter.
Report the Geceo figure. 0.002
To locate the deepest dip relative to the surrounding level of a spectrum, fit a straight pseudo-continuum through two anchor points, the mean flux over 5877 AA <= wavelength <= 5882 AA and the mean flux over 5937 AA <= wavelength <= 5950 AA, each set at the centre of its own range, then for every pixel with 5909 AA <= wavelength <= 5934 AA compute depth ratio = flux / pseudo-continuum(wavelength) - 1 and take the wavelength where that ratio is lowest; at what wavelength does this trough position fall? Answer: 5916.29 AA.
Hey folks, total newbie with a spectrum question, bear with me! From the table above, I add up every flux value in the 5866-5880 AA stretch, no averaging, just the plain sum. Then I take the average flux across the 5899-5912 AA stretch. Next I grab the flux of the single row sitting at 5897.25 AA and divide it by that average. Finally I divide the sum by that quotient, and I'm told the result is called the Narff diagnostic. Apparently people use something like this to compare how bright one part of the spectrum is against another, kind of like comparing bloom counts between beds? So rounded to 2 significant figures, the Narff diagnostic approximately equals 61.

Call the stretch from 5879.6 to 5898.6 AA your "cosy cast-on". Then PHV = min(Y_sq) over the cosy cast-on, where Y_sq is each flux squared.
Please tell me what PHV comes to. 73.1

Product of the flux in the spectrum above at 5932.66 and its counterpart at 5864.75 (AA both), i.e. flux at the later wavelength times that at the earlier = 119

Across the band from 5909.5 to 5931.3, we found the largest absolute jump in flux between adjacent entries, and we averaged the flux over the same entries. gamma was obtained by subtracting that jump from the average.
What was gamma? 10.5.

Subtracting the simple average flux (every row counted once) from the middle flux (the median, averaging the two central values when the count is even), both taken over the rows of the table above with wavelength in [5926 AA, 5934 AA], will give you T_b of 0.07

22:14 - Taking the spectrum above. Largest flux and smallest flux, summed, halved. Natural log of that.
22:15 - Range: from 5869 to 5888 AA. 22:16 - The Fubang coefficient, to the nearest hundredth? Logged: 2.42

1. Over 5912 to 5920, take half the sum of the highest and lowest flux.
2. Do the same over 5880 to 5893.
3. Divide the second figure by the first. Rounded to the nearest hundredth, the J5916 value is 0.90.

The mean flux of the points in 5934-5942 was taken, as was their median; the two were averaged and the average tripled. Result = 33.0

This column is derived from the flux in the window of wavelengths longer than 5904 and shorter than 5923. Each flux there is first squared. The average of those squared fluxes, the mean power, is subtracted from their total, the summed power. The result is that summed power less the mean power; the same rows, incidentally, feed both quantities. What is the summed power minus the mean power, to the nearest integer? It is 716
